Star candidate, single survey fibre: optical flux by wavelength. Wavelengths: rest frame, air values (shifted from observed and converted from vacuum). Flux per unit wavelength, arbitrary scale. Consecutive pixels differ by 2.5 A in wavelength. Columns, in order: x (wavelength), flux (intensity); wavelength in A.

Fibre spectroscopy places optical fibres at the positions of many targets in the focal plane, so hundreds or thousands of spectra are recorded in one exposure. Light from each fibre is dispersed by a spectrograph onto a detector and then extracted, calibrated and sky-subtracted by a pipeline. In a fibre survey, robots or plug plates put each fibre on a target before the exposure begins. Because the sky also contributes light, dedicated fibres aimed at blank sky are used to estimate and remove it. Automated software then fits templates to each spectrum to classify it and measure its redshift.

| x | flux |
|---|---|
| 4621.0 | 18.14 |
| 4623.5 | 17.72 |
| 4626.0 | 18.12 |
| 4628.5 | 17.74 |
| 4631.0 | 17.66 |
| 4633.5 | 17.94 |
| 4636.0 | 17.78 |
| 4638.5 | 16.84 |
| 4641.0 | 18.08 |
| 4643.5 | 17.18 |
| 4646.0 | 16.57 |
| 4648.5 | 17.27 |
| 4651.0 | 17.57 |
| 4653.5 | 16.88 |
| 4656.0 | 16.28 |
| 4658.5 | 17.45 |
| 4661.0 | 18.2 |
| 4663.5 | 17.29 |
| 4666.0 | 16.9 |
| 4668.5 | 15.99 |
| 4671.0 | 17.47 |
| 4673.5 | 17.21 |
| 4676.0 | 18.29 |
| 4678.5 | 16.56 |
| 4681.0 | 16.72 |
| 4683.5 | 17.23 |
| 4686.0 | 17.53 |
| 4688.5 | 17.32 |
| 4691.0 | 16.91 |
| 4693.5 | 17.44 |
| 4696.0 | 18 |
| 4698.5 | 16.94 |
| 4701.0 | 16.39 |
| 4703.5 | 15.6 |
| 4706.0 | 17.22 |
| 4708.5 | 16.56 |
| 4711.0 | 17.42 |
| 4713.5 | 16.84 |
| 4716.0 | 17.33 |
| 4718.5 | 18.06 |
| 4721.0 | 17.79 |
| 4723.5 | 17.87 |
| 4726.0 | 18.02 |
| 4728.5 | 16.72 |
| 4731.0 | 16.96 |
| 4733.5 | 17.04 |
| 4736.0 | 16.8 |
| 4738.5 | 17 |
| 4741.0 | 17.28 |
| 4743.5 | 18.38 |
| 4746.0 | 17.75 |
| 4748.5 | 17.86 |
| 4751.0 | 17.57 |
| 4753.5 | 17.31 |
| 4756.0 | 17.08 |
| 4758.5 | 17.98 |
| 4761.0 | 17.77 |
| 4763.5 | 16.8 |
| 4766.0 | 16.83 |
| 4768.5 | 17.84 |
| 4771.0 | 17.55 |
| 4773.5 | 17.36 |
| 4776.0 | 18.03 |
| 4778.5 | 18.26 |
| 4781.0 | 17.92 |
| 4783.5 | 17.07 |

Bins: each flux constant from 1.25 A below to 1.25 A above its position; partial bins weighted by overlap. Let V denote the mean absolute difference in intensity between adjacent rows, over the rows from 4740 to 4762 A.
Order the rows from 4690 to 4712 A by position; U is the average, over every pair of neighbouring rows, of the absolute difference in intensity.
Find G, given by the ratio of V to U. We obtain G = 0.56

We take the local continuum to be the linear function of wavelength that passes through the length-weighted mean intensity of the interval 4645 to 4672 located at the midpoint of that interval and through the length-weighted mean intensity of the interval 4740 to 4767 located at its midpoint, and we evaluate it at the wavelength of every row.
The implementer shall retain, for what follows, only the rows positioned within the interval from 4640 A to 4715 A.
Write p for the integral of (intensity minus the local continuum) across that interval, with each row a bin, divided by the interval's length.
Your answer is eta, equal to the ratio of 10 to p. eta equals -167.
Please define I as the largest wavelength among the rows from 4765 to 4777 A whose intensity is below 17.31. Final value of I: 4766.0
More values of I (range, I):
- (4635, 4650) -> 4648.5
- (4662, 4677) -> 4673.5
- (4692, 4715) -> 4713.5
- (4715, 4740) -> 4738.5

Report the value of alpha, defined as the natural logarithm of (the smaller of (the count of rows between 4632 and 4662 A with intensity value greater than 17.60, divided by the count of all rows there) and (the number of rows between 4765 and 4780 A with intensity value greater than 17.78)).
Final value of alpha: -1.1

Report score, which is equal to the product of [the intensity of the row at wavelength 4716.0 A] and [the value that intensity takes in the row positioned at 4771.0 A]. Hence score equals 304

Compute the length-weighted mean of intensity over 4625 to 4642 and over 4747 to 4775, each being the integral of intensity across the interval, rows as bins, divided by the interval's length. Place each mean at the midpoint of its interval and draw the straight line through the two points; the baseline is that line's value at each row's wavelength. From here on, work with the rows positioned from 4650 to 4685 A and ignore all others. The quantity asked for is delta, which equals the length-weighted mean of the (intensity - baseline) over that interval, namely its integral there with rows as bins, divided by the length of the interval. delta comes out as -0.51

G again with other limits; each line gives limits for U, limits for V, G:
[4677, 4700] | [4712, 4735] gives 0.89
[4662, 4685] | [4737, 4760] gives 0.58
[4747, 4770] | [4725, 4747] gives 1.04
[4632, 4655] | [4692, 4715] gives 1.21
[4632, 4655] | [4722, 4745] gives 0.65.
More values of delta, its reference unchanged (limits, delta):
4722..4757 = -0.10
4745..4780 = 0.12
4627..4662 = -0.32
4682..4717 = -0.54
